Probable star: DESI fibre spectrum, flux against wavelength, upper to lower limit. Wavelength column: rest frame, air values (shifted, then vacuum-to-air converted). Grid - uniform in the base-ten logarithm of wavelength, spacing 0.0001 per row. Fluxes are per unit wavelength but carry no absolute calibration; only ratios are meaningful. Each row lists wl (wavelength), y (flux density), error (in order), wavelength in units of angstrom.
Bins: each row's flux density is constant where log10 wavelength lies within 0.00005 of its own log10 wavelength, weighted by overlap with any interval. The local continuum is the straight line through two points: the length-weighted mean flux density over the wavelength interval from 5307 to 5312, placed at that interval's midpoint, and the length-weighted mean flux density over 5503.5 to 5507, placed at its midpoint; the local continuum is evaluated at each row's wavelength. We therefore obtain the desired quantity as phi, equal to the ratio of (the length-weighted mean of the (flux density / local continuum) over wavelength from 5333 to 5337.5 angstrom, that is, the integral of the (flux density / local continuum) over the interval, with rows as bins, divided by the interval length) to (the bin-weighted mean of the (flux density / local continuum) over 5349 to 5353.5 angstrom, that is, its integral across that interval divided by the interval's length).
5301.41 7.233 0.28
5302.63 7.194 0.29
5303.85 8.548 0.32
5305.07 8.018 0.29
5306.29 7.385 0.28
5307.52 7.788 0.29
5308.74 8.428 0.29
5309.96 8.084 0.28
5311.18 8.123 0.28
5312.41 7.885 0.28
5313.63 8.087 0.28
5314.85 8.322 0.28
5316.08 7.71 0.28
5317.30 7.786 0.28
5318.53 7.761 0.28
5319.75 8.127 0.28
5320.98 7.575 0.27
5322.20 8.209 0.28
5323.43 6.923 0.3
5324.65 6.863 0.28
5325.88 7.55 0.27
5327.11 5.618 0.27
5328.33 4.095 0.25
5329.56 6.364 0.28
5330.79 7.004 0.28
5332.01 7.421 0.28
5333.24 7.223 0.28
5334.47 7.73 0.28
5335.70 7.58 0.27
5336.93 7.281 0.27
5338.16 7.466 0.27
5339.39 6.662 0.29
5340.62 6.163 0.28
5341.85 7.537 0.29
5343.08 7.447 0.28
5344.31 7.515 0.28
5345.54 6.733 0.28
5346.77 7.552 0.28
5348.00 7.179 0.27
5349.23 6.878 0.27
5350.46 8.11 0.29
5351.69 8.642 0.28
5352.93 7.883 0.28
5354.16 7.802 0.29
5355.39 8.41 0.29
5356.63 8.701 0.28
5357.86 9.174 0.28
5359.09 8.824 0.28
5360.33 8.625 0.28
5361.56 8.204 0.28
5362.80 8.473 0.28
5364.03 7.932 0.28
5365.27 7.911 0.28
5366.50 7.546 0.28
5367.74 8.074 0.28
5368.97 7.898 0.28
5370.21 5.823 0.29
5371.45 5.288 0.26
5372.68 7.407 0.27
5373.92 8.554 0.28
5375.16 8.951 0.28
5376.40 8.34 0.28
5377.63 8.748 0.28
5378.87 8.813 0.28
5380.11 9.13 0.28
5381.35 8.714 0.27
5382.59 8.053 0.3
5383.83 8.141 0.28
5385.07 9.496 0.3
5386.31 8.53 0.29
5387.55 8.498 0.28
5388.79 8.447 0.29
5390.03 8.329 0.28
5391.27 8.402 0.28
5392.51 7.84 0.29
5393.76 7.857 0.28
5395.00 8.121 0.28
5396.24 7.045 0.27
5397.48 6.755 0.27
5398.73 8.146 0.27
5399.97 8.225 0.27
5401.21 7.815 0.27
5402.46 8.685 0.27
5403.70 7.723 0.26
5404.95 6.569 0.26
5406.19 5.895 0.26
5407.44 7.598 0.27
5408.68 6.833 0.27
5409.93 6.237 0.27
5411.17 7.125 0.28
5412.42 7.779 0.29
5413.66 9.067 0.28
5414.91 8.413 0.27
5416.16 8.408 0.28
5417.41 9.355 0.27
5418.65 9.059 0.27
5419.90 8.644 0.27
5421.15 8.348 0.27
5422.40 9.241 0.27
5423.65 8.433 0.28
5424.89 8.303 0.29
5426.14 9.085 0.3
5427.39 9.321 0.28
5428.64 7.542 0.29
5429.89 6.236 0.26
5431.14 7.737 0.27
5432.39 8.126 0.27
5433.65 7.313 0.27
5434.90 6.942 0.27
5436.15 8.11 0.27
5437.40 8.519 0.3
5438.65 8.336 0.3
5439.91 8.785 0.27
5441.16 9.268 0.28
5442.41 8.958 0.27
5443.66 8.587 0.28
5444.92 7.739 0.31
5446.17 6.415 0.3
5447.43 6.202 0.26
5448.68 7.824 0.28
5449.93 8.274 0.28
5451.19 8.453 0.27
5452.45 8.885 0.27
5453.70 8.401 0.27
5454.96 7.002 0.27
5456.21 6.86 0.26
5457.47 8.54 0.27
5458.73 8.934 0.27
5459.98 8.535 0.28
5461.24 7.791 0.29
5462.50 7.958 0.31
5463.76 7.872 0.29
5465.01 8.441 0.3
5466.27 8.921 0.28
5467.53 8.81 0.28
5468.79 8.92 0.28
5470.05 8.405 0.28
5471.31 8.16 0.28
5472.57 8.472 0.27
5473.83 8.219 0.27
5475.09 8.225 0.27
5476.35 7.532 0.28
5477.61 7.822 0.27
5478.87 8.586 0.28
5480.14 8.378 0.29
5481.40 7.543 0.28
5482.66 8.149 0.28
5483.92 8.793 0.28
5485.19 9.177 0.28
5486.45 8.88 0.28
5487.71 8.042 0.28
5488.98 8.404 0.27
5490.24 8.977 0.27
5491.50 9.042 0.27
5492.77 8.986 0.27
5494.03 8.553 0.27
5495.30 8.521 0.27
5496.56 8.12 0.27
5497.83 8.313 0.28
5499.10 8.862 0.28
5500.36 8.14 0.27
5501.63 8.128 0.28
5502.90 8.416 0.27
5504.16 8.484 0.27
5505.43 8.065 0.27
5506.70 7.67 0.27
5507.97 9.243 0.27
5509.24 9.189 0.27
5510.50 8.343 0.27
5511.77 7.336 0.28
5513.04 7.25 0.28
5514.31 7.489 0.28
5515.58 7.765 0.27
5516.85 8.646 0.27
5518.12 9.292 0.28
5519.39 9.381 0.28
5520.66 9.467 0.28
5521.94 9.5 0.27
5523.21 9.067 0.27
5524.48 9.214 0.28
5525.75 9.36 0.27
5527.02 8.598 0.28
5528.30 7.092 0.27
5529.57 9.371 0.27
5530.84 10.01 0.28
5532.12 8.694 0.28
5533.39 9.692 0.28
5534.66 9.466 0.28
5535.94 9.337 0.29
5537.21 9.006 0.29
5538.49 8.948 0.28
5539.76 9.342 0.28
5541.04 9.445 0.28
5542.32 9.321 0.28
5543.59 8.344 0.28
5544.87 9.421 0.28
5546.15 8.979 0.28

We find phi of 0.94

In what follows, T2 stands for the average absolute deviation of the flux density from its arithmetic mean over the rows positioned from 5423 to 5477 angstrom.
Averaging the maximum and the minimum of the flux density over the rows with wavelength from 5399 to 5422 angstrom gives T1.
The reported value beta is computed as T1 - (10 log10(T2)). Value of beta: 9.8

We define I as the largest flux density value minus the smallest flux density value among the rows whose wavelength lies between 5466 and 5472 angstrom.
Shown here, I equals 0.8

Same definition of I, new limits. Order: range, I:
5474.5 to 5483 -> 1.1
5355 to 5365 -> 1.2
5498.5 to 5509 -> 1.6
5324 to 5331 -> 3.5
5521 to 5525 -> 0.4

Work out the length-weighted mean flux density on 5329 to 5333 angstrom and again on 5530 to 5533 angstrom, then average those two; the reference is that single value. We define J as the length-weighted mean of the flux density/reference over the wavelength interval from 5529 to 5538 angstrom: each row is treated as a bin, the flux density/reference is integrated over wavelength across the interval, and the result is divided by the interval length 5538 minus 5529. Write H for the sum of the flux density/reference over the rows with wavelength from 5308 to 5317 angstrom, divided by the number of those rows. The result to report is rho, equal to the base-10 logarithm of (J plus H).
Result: 0.329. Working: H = 0.99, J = 1.14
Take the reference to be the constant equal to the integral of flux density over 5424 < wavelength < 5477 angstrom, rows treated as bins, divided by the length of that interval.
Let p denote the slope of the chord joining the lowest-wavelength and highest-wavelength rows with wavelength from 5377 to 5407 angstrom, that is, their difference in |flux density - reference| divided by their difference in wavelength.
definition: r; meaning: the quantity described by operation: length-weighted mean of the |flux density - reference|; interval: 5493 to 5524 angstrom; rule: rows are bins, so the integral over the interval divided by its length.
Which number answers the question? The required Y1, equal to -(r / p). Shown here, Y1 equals -11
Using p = 0.06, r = 0.6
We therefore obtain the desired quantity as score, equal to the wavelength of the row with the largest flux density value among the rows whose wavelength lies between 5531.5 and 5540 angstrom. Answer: 5533.39 angstrom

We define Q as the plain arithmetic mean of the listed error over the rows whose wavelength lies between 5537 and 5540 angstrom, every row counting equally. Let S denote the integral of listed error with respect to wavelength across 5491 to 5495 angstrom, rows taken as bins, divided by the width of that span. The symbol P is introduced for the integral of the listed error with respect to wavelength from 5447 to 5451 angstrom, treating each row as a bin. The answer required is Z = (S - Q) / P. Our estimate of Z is -0.012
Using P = 1.10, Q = 0.2833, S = 0.270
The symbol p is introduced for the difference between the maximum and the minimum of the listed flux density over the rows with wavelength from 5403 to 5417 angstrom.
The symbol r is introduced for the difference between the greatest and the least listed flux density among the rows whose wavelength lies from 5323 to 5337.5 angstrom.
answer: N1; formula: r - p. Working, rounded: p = 3.17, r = 3.6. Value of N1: 0.5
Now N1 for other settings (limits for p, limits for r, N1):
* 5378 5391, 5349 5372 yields 2.4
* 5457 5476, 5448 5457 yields 0.9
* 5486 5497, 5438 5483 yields 2.1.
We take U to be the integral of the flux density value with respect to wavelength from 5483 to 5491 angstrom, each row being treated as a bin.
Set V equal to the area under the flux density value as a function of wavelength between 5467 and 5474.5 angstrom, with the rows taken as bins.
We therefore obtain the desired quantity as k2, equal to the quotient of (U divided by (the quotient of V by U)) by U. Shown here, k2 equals 1.09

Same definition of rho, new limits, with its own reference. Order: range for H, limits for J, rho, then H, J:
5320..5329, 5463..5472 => 0.269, 0.82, 1.04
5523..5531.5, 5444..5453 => 0.309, 1.10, 0.94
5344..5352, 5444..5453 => 0.270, 0.92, 0.94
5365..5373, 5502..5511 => 0.281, 0.87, 1.04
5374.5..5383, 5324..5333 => 0.267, 1.06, 0.79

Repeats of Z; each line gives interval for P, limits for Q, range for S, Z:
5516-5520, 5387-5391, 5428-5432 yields -0.009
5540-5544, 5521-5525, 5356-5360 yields 0.006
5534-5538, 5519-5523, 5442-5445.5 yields 0.009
